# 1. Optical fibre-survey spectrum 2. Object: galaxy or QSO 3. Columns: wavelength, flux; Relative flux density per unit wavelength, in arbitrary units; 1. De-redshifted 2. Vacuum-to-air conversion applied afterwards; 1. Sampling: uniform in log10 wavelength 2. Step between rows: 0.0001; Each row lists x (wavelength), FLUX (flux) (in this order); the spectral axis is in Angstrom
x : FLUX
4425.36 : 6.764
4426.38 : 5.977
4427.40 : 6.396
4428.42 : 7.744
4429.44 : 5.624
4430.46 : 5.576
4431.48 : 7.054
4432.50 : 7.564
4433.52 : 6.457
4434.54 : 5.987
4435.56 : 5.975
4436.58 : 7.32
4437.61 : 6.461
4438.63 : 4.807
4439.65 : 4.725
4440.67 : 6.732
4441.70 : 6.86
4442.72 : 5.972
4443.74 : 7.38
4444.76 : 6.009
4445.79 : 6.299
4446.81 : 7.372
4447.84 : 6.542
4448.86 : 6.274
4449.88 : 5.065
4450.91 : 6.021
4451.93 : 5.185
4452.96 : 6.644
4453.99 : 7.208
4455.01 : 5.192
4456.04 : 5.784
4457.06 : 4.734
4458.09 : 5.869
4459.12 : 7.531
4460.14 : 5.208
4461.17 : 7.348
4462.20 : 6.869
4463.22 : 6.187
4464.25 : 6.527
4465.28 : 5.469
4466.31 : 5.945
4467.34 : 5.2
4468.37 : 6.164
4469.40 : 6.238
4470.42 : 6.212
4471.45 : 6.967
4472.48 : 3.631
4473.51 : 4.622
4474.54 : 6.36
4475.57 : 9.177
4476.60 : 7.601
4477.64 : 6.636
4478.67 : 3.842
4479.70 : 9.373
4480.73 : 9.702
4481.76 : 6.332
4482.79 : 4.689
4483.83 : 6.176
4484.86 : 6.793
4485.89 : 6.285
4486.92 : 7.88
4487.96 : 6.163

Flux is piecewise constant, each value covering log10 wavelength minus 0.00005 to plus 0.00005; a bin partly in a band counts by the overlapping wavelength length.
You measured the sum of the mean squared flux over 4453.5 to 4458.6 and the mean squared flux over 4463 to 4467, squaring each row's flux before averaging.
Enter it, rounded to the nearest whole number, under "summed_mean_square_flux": 70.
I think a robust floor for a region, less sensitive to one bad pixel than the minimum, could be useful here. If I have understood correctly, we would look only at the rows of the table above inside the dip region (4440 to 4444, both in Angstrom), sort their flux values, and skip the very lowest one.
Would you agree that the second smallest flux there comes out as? 6.732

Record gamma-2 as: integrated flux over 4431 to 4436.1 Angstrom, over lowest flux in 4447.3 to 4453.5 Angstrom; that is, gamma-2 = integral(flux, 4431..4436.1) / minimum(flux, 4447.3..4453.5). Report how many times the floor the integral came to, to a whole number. 7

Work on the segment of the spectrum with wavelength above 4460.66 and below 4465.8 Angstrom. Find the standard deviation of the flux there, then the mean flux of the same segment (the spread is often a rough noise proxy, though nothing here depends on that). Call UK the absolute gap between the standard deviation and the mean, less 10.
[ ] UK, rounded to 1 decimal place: -4.2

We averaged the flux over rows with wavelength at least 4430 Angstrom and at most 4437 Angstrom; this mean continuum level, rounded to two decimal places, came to 6.56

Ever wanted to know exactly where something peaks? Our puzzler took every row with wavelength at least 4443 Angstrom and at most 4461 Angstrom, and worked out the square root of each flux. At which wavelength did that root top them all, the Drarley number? 4459.12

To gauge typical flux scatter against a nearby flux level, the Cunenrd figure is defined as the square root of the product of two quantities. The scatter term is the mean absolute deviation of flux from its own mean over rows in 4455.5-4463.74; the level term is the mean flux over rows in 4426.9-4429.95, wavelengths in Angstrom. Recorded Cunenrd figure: 2.3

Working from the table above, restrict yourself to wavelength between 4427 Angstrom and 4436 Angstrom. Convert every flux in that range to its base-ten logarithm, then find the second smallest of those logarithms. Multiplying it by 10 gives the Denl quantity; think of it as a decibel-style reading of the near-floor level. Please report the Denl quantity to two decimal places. 7.50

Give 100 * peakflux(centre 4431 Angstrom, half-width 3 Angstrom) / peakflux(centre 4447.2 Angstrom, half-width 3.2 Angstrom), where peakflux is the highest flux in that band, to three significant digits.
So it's 105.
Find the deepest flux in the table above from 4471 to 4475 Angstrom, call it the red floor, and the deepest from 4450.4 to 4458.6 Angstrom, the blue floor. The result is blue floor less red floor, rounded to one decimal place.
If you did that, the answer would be 1.1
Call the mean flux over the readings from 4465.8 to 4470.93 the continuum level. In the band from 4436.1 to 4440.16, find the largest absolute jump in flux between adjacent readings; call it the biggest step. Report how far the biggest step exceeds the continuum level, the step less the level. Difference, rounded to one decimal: -4.3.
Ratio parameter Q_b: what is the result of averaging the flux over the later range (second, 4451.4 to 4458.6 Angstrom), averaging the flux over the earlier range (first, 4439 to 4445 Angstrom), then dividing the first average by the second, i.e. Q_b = 1.08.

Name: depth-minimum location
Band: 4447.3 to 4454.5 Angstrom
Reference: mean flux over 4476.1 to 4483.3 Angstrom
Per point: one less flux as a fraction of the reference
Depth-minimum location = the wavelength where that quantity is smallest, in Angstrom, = 4453.99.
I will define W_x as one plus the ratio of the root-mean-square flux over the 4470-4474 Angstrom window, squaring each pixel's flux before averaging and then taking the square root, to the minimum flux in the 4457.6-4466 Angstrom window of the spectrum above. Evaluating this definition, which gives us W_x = 2.06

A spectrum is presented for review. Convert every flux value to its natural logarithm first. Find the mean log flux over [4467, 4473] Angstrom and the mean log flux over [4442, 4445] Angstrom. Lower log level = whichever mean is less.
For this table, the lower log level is 1.73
